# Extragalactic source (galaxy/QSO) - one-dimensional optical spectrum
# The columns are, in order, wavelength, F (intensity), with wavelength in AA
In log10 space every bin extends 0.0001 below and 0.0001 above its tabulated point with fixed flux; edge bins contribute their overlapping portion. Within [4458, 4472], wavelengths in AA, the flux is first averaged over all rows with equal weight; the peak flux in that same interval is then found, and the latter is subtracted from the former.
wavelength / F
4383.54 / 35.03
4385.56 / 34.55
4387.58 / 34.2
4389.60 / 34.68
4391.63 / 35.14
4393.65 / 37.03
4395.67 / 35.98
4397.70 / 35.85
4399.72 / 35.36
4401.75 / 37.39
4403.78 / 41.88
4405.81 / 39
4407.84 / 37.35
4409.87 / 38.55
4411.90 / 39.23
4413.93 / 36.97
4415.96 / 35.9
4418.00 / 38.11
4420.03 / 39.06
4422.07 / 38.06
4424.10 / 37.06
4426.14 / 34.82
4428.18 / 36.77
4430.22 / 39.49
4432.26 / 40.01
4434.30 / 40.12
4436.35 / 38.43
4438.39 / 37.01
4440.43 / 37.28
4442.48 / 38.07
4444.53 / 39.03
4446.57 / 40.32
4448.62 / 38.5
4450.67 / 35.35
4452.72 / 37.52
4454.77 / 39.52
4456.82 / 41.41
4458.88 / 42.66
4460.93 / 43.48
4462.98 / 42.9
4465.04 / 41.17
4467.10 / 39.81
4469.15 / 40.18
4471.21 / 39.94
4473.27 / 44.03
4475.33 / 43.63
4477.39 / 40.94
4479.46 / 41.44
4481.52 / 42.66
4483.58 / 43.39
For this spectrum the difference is -2.0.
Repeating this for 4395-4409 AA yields -4.3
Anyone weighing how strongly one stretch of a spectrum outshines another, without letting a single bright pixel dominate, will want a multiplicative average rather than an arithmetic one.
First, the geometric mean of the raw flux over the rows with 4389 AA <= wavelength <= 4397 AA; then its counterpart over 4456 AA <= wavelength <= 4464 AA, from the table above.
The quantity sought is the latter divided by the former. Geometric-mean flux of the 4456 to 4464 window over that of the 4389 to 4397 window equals 1.19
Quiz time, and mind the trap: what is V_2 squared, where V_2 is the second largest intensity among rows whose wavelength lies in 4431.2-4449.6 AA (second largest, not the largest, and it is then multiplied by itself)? 1610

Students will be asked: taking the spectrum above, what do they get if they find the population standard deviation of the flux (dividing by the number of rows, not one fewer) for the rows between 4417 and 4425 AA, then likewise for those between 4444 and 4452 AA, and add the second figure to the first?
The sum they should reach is 2.5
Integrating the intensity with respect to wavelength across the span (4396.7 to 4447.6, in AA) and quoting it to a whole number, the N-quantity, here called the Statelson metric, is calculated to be 1937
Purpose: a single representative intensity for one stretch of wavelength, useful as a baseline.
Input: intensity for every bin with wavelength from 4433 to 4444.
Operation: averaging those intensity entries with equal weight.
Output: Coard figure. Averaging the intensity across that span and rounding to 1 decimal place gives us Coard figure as 38.2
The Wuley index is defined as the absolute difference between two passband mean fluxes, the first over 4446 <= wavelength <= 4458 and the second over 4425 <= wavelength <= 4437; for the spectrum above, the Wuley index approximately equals 0.5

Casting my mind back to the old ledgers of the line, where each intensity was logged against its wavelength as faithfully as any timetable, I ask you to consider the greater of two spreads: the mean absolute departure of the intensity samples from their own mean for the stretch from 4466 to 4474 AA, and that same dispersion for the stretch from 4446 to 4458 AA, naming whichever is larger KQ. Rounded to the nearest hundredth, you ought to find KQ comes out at 1.65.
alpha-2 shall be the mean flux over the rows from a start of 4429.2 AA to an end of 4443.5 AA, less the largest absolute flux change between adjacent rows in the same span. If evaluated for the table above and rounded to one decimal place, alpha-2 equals 36.9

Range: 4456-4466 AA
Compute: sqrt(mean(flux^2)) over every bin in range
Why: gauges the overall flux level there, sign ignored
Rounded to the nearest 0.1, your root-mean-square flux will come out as 42.3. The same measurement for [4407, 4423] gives 37.9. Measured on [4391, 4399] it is 36.0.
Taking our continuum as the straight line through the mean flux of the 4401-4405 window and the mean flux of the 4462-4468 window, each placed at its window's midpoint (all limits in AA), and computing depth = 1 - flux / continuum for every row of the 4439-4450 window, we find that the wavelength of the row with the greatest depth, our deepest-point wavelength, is 4440.43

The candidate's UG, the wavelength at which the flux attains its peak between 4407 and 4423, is 4411.90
